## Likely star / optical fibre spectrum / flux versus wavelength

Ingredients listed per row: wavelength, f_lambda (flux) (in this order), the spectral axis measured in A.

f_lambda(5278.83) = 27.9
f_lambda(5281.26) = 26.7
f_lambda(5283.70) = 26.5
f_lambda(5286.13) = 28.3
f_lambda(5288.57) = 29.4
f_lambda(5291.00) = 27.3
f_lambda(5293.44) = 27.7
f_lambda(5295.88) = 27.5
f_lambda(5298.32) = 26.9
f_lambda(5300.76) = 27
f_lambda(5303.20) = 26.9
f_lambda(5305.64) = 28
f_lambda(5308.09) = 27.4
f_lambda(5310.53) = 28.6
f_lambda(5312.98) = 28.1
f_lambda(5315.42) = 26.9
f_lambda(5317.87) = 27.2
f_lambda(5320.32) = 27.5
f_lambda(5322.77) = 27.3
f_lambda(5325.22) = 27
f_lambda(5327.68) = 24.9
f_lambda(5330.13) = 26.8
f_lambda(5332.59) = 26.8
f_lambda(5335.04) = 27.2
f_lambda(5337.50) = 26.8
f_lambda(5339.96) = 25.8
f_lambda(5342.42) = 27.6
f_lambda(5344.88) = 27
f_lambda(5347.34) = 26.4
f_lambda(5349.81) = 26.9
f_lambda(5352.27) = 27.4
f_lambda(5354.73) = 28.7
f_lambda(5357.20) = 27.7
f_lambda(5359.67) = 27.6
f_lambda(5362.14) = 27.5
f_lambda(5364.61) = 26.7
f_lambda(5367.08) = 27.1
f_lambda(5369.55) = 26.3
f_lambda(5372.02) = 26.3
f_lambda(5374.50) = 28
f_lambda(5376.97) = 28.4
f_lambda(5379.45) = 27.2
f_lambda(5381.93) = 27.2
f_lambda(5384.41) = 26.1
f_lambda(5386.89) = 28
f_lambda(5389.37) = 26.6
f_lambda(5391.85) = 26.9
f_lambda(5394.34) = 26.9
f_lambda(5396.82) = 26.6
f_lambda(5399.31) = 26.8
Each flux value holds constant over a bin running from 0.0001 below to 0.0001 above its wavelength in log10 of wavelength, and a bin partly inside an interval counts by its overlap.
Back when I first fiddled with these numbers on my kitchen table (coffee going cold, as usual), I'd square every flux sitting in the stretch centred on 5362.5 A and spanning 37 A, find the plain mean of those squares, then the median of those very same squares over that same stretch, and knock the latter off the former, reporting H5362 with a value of 4.9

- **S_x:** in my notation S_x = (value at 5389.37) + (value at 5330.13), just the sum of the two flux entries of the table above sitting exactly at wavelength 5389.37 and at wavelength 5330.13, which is 53.4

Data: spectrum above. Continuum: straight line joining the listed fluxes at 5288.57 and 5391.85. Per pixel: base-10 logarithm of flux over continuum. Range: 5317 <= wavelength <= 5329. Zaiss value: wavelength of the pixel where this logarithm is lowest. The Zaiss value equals 5327.68 A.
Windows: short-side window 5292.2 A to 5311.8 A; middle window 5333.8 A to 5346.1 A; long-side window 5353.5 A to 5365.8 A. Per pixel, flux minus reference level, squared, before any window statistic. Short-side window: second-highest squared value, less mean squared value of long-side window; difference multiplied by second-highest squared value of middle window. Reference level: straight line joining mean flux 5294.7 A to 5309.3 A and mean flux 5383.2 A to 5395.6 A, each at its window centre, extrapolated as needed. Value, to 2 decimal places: -0.05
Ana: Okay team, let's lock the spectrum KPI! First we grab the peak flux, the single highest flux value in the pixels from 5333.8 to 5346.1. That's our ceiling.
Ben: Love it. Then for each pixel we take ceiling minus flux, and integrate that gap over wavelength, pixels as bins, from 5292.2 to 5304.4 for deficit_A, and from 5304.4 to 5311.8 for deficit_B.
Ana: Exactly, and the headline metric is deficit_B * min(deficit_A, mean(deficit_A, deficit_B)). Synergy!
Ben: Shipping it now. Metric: -3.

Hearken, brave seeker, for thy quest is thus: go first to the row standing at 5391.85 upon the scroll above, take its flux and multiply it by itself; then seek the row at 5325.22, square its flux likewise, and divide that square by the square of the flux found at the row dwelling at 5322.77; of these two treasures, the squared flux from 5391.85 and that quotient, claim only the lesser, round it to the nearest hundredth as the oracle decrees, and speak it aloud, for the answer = 0.98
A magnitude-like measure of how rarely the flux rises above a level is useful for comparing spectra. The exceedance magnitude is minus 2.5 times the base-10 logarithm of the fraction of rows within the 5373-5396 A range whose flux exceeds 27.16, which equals 0.64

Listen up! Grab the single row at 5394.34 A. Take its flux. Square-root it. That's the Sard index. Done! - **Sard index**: 5.19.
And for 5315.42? 5.19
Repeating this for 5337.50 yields 5.18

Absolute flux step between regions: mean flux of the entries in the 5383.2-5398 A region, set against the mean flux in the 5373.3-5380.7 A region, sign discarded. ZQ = 1.0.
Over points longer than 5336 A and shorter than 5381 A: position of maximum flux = 5354.73 A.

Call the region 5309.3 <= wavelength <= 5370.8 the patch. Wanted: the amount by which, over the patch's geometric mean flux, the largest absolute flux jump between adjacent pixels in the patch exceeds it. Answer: -25.0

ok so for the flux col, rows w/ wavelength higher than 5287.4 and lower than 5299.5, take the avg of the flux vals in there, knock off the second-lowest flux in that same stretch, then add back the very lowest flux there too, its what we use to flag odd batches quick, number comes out 27.4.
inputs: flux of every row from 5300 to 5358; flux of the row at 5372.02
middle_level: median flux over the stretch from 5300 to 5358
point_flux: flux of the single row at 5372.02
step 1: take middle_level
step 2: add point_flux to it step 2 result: 53.4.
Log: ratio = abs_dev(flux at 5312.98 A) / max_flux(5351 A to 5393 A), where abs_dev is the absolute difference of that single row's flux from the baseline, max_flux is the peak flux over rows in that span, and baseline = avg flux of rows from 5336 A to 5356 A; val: 0.036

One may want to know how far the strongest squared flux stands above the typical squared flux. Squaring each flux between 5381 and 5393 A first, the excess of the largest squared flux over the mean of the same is 57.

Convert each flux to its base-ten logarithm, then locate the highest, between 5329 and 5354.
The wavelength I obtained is 5342.42 A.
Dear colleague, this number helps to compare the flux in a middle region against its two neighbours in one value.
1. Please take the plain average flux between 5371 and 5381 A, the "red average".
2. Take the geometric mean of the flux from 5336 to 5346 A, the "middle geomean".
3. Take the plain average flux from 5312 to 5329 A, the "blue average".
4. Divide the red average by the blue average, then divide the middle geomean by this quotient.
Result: 26.3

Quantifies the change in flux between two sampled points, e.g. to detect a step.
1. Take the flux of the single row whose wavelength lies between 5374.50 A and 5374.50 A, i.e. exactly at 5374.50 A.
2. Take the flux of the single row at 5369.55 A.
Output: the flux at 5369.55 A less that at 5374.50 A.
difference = -1.7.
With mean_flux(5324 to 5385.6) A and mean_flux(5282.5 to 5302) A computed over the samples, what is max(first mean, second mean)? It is 27.6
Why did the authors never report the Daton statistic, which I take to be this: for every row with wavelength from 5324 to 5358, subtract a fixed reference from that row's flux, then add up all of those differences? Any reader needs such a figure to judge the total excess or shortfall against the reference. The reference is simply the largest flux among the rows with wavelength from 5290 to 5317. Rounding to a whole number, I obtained -23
